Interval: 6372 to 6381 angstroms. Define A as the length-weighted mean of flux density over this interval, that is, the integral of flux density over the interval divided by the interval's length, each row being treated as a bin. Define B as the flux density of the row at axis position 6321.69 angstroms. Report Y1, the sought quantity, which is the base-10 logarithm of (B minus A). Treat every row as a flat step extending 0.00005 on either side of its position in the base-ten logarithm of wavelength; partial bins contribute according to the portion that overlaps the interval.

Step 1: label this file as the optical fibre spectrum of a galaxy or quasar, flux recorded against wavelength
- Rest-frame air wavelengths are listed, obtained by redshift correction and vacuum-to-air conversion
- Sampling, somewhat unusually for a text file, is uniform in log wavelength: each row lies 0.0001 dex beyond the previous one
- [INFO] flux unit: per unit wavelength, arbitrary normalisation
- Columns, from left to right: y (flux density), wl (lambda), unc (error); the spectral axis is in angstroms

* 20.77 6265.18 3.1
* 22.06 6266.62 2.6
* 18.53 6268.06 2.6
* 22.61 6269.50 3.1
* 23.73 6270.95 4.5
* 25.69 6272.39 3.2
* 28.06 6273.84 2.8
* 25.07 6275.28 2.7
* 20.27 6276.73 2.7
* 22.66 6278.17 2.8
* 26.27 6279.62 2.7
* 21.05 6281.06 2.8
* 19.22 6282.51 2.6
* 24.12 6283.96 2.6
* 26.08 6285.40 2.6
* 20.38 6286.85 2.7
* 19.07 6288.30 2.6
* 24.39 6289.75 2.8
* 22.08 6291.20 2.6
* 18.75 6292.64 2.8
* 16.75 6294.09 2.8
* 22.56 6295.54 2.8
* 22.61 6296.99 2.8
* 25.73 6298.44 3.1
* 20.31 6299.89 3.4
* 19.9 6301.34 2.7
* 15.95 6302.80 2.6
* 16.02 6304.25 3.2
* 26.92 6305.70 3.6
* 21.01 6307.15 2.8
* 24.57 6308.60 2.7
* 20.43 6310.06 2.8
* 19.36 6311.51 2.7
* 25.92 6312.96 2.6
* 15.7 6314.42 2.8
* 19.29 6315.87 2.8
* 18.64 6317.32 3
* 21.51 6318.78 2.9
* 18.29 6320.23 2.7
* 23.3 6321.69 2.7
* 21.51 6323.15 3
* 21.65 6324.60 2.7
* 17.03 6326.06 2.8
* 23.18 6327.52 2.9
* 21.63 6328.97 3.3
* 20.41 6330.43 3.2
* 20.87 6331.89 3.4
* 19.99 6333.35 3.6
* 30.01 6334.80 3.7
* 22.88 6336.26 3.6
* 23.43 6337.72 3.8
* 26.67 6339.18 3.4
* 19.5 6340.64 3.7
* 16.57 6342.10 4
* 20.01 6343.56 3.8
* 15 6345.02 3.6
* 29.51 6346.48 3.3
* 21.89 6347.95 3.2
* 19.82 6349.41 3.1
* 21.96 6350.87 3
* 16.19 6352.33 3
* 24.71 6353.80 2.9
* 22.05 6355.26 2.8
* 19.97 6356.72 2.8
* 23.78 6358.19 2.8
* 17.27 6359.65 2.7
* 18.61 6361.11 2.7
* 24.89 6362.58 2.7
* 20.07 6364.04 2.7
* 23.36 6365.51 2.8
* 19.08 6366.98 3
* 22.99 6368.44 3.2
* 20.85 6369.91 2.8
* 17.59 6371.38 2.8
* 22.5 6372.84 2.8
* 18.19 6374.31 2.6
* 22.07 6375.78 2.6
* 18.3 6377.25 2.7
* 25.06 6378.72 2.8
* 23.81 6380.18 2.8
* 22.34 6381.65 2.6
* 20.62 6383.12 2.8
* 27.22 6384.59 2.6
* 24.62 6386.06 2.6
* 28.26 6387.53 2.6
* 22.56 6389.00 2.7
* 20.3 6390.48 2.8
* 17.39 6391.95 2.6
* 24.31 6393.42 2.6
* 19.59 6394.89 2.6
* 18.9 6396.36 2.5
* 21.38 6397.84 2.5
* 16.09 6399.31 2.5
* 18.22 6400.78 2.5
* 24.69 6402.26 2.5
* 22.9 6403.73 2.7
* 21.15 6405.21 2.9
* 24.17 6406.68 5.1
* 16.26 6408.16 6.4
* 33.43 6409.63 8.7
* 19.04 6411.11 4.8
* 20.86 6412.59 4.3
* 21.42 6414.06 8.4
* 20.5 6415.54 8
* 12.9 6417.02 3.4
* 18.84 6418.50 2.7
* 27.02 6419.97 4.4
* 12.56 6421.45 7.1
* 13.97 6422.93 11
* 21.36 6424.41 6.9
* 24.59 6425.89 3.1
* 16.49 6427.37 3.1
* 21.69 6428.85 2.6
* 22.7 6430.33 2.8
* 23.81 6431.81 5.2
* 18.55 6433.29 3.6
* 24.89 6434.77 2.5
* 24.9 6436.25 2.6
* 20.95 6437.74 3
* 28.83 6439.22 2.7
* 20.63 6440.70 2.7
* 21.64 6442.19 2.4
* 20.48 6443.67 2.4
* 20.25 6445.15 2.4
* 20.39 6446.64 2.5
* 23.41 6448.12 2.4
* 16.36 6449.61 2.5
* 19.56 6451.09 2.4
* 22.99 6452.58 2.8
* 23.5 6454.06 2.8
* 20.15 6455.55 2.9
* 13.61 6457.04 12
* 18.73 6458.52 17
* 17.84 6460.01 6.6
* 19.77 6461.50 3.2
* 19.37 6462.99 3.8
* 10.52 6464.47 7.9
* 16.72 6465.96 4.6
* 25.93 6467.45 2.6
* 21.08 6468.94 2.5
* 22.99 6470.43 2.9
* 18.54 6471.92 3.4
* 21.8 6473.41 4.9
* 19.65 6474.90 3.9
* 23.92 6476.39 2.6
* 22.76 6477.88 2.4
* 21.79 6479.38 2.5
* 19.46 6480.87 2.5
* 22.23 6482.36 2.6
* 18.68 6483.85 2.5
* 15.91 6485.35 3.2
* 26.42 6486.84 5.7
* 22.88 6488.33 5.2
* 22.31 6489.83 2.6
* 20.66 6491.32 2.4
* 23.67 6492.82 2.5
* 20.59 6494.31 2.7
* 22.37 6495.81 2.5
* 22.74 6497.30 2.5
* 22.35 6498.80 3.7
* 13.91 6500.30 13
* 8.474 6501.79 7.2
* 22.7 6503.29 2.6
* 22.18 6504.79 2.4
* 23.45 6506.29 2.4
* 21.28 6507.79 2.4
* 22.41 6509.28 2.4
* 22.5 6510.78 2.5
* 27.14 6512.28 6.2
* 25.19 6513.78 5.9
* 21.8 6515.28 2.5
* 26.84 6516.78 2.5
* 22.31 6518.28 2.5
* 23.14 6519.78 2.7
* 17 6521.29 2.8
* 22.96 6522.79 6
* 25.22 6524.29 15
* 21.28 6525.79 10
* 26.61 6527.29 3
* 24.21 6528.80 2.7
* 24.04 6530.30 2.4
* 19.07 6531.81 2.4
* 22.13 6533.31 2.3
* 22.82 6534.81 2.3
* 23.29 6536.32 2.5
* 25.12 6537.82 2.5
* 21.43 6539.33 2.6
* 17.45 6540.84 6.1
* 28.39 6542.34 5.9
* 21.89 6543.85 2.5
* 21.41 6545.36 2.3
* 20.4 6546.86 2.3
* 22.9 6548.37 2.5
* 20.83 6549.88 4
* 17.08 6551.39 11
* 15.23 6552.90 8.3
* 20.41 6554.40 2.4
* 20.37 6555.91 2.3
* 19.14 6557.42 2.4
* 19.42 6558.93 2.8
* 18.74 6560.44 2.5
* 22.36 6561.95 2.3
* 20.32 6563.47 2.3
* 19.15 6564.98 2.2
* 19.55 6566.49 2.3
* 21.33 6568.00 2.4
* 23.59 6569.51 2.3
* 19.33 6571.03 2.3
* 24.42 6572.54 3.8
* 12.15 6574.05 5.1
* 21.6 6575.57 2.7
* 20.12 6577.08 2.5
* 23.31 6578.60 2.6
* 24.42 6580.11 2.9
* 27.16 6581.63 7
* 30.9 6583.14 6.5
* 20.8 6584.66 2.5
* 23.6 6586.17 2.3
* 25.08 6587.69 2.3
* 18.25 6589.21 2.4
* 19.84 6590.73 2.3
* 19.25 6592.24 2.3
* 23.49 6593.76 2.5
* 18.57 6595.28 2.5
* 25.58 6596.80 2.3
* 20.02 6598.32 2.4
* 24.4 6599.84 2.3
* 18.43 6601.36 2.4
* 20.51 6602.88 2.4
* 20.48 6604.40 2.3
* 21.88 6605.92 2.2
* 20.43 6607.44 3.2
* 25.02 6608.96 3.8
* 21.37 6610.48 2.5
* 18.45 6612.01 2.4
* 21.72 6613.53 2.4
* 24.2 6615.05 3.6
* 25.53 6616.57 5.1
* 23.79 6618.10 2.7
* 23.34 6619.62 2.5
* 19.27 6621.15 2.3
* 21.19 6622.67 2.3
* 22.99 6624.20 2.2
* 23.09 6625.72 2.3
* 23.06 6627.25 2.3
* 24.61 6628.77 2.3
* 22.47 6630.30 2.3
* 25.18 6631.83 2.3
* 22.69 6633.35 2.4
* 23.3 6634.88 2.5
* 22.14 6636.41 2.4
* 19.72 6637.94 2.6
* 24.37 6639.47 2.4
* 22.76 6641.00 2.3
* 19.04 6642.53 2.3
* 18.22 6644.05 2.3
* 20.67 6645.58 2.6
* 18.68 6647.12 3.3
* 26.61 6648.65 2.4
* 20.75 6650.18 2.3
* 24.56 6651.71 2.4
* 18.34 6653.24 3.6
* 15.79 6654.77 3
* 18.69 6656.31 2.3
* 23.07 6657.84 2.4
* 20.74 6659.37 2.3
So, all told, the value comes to 0.2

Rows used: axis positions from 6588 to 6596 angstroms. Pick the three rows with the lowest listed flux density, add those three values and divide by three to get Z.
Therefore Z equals 19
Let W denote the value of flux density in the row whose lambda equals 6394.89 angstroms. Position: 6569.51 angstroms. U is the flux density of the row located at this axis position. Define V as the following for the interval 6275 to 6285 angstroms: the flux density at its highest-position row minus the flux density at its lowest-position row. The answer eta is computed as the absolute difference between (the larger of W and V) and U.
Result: 4.0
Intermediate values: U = 23.59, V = -1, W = 19.59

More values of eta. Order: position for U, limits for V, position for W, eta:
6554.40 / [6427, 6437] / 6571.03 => 1.1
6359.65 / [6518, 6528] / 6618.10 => 6.5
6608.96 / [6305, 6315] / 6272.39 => 0.7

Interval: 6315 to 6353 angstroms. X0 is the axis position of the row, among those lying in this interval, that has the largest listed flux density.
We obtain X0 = 6334.80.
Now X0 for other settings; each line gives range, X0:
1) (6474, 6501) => 6486.84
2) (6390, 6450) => 6409.63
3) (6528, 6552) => 6542.34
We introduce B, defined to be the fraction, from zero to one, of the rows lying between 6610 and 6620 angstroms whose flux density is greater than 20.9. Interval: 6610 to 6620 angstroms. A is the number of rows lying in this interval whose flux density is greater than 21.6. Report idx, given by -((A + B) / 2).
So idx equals -2.9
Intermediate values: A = 5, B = 0.86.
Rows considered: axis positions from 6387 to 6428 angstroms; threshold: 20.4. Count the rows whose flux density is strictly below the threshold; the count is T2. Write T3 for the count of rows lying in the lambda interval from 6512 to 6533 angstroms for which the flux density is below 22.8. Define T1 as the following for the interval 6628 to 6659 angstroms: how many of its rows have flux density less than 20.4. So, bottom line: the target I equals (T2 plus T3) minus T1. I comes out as 11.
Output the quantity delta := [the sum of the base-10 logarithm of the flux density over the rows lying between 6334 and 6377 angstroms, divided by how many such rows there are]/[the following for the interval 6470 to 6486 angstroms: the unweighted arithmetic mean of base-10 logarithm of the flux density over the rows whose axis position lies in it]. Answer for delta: 1.01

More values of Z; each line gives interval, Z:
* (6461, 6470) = 16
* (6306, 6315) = 18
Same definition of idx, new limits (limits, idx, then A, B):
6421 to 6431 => -1.8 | 3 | 0.57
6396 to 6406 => -1.3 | 2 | 0.57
